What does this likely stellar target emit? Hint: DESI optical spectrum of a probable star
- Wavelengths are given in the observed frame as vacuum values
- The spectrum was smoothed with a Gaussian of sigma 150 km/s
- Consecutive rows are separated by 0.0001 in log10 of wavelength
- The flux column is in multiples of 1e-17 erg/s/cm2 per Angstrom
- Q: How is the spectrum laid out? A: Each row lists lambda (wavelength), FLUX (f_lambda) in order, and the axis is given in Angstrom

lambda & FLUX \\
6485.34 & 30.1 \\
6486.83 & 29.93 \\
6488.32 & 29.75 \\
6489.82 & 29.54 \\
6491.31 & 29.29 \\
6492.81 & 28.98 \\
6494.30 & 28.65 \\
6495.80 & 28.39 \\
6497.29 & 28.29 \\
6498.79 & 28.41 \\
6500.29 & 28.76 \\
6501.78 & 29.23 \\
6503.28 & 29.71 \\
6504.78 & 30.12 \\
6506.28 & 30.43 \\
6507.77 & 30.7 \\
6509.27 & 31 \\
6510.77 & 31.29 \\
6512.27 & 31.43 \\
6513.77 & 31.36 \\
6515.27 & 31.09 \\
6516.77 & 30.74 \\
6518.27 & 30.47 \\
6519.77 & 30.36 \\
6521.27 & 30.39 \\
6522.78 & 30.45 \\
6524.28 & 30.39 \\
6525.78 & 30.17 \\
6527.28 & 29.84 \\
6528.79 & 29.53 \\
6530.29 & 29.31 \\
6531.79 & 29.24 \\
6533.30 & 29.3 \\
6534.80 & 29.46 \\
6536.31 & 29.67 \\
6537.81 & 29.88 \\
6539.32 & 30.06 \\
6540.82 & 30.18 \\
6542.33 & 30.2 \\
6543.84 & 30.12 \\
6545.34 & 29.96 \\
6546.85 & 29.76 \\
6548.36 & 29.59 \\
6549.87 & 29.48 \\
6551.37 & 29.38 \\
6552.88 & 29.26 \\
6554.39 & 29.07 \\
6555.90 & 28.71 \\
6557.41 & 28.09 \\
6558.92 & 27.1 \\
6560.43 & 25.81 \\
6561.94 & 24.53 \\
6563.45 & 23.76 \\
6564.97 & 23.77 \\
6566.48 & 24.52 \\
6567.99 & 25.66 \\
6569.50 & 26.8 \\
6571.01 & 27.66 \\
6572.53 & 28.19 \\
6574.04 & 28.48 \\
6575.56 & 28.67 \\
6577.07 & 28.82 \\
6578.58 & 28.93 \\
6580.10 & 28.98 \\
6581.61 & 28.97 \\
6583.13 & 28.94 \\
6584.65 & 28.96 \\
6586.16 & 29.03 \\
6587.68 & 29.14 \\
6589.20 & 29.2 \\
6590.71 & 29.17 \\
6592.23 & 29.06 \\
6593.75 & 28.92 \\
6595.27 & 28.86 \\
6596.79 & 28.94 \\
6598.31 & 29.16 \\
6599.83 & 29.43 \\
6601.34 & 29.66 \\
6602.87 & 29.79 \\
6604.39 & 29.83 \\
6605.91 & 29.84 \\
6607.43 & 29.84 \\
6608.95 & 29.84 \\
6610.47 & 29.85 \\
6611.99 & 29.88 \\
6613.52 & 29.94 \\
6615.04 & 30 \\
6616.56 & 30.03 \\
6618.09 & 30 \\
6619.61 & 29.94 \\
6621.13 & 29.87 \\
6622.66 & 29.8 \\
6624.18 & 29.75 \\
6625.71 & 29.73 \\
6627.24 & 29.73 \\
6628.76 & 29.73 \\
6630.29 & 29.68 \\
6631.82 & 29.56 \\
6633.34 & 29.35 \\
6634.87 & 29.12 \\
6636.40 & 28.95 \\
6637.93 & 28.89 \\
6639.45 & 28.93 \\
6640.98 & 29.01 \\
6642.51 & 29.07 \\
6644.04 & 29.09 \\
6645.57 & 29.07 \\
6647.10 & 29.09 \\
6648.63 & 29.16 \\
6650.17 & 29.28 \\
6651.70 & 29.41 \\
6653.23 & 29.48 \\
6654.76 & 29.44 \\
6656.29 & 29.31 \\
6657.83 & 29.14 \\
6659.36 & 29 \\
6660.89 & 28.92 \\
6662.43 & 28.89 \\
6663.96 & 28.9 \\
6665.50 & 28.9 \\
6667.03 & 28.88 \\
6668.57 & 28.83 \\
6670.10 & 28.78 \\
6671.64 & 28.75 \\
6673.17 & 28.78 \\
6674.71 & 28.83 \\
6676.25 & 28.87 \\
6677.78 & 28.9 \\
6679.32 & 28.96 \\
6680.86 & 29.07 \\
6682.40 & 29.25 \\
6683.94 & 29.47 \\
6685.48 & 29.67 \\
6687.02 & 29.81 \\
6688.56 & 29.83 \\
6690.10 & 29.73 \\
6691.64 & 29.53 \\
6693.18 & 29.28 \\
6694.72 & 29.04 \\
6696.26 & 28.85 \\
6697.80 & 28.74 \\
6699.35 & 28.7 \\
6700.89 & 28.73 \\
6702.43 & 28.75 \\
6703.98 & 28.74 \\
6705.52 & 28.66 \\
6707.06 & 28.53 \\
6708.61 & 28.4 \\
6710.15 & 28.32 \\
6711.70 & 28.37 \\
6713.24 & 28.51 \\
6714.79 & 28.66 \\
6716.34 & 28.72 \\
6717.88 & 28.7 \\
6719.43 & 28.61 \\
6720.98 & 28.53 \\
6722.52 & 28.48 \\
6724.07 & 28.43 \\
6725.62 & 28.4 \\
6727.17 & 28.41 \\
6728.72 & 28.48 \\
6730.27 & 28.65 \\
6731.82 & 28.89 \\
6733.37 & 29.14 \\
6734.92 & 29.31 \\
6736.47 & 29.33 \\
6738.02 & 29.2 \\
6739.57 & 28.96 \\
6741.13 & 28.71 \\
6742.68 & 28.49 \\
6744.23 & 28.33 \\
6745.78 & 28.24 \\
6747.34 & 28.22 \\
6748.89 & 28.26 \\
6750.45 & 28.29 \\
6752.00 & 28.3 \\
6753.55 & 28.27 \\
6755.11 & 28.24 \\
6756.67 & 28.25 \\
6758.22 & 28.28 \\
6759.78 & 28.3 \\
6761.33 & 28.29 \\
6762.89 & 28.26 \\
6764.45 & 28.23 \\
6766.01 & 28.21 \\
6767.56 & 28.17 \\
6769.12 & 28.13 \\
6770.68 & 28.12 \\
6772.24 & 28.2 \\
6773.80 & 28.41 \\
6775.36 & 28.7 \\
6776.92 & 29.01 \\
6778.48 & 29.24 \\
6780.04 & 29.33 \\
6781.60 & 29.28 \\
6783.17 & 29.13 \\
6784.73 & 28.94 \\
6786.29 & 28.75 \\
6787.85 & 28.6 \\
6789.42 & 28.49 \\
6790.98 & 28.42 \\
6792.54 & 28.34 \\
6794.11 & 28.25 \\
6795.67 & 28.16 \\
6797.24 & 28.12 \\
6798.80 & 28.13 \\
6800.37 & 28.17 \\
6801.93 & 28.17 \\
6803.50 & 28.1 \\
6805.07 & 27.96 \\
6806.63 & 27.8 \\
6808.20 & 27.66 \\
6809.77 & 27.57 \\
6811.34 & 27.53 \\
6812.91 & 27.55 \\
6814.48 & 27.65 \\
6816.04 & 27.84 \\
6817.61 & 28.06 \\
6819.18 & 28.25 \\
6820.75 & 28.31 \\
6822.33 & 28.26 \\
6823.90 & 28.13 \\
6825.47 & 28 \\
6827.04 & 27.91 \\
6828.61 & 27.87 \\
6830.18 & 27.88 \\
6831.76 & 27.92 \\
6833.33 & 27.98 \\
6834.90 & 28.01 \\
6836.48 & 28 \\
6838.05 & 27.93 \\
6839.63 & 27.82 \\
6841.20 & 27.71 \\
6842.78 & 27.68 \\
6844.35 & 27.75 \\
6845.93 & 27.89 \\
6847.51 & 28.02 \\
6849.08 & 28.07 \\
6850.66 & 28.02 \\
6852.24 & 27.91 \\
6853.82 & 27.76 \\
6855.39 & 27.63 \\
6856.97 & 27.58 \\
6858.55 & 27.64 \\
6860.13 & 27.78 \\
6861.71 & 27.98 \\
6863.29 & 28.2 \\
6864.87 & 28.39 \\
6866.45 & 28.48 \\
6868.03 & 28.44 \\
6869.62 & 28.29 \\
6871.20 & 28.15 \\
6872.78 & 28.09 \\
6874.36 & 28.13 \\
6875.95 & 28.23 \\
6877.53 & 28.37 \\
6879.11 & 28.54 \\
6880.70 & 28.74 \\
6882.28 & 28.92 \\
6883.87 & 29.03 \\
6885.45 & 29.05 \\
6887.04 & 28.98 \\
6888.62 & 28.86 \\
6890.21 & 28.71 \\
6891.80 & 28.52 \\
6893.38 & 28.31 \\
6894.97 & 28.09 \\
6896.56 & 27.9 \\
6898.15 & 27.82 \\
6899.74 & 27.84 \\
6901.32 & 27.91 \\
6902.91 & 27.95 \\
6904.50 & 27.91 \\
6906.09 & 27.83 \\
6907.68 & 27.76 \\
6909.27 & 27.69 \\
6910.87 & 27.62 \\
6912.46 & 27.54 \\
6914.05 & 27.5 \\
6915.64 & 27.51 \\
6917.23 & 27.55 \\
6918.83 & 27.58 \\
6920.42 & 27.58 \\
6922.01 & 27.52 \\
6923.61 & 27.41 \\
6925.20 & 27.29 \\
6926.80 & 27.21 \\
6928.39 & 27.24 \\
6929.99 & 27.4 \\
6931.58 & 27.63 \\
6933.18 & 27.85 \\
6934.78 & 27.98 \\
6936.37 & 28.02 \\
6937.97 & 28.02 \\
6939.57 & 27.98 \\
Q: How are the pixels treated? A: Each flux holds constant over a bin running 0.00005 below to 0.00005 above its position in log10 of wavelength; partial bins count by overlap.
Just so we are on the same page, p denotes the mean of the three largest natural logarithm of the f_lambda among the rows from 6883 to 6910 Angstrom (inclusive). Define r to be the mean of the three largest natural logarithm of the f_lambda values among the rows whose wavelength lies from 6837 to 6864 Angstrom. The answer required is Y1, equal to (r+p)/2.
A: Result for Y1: 3.35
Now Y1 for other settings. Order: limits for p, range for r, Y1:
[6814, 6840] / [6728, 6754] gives 3.36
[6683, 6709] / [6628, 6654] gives 3.39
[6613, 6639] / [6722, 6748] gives 3.39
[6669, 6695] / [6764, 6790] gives 3.39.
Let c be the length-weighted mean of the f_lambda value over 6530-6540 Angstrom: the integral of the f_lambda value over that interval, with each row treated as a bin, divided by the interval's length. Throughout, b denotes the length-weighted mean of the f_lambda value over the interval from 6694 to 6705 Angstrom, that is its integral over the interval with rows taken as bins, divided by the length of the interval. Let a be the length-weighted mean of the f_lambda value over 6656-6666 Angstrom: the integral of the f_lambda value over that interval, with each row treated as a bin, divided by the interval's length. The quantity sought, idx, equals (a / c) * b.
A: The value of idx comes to 28.2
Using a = 29.0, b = 28.8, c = 29.6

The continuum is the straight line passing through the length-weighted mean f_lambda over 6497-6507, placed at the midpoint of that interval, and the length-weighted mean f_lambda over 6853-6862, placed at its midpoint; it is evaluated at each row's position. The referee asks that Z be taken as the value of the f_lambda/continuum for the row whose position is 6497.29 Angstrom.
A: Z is 0.96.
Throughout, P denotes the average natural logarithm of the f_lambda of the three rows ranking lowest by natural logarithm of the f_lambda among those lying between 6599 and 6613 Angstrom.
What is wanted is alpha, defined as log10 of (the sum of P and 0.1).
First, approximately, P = 3.39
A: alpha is 0.543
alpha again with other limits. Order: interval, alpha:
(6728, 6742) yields 0.538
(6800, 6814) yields 0.534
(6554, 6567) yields 0.516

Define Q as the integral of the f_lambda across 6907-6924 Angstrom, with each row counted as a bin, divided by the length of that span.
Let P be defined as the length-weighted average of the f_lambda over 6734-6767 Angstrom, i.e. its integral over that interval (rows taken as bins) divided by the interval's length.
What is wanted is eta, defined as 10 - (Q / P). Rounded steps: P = 28.5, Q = 27.6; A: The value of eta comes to 9.03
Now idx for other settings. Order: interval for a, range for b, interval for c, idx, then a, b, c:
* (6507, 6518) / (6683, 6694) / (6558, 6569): 36.6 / 31.1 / 29.6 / 25.1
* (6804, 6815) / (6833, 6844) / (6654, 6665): 26.5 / 27.7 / 27.9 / 29.1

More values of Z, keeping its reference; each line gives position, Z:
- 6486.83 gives 1.02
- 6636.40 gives 1.01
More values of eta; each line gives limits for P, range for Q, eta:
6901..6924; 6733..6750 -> 8.96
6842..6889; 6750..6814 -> 9.00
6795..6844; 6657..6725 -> 8.97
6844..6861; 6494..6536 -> 8.92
